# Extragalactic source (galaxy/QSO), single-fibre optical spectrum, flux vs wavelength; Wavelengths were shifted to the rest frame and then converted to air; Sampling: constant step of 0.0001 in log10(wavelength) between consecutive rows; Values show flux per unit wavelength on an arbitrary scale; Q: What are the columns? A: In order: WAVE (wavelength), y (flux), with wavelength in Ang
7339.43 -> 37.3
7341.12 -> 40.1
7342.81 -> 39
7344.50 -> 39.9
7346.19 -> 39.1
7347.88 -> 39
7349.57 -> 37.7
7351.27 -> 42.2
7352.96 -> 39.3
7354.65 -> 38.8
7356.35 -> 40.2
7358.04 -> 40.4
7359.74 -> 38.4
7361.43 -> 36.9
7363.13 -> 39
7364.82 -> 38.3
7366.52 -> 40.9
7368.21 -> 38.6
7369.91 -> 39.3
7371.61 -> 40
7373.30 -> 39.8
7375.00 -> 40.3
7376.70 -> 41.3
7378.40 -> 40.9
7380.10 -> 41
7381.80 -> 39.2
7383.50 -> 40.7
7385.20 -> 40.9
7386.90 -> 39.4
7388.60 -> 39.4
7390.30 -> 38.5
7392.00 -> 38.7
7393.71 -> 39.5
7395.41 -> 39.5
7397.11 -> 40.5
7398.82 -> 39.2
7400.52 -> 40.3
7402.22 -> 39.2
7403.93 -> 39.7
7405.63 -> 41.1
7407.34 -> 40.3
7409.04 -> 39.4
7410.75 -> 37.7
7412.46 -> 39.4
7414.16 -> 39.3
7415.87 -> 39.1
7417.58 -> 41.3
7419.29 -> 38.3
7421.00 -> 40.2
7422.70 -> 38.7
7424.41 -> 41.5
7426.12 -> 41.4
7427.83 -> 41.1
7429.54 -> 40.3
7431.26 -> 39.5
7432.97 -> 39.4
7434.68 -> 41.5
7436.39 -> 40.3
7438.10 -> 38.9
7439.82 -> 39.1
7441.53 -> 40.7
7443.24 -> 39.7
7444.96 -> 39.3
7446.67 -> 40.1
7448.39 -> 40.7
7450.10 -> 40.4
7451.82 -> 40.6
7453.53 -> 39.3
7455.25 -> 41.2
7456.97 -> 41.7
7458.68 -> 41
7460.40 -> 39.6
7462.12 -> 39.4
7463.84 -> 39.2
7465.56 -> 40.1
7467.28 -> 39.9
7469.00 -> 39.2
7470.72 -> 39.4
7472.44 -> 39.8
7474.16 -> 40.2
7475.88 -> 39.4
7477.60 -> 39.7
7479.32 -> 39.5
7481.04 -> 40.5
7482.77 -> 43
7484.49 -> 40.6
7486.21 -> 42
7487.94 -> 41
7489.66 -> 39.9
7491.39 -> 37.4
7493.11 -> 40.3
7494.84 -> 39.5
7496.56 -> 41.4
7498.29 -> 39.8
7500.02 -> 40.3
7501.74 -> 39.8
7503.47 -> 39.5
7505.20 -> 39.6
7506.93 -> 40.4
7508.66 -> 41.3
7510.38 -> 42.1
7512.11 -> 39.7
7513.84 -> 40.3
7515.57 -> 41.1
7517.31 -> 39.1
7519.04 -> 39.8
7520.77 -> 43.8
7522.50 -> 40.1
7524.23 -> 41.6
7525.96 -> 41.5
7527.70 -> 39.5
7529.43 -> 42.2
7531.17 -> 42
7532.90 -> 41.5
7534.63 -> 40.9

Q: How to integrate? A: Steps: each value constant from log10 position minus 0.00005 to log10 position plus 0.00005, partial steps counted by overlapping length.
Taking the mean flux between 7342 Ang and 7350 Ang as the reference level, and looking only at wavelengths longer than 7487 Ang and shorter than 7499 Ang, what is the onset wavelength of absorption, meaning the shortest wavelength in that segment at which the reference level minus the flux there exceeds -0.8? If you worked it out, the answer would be 7491.39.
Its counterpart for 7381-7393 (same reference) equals 7381.80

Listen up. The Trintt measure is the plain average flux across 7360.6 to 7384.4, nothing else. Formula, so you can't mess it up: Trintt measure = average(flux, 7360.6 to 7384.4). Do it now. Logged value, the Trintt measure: 39.7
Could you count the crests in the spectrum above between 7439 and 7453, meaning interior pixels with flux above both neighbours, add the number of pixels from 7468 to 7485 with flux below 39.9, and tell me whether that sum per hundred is 0.080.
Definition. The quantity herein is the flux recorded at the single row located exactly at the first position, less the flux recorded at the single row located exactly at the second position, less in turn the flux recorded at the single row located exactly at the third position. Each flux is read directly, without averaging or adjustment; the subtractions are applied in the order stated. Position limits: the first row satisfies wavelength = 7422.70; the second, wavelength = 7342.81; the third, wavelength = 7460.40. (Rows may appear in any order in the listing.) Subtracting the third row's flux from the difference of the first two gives -39.9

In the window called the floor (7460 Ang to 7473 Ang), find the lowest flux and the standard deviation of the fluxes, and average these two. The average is 19.8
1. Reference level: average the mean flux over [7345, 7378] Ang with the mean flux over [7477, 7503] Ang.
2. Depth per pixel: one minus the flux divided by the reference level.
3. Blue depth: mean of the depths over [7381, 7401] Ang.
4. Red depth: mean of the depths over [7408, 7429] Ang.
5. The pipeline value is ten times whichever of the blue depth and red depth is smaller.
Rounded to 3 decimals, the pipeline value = 0.024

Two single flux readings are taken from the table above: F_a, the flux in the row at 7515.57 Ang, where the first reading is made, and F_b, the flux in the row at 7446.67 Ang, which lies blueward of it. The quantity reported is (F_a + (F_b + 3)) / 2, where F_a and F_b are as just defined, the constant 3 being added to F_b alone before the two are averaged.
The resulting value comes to 42.1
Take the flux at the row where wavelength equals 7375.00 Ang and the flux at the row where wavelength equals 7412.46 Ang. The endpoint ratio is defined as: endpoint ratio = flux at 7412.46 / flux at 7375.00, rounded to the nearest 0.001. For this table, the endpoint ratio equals 0.978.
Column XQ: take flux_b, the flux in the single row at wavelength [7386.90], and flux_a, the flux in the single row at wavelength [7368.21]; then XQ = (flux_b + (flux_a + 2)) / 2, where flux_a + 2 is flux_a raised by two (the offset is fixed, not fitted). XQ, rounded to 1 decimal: 40.0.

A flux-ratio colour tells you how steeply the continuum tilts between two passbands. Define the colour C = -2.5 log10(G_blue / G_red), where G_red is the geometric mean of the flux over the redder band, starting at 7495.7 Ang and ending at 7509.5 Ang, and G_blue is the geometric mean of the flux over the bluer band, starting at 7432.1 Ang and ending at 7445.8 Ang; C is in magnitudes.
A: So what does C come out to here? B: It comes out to 0.011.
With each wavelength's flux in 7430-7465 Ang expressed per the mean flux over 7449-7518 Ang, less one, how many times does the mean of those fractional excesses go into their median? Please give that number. 2.4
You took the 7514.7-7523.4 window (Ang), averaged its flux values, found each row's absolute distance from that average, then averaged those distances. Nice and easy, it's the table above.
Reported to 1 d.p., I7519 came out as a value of 1.3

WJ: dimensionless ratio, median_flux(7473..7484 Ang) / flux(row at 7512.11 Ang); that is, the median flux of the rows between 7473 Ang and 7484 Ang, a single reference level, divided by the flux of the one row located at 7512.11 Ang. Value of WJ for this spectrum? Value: 1.01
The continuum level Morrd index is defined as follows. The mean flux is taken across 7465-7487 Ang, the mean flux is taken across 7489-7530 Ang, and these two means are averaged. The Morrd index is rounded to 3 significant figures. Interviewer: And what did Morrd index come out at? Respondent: 40.3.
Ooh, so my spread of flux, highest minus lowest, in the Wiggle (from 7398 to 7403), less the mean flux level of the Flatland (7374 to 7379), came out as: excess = -39.7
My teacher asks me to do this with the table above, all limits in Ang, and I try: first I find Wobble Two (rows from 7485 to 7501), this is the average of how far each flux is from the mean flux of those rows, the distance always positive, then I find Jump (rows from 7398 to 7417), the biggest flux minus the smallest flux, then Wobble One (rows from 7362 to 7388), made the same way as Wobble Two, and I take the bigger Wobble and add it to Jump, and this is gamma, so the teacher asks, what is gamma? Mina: 4.3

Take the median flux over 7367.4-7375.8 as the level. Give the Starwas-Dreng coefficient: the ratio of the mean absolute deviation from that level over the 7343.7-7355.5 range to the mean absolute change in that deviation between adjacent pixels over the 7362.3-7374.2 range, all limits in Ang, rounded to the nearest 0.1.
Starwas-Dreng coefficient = 2.7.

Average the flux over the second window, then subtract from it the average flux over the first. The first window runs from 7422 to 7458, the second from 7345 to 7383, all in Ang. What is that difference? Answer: -0.68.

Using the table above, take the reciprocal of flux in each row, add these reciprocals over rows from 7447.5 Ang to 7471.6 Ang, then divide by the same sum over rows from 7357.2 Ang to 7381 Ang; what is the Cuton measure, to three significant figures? 0.988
